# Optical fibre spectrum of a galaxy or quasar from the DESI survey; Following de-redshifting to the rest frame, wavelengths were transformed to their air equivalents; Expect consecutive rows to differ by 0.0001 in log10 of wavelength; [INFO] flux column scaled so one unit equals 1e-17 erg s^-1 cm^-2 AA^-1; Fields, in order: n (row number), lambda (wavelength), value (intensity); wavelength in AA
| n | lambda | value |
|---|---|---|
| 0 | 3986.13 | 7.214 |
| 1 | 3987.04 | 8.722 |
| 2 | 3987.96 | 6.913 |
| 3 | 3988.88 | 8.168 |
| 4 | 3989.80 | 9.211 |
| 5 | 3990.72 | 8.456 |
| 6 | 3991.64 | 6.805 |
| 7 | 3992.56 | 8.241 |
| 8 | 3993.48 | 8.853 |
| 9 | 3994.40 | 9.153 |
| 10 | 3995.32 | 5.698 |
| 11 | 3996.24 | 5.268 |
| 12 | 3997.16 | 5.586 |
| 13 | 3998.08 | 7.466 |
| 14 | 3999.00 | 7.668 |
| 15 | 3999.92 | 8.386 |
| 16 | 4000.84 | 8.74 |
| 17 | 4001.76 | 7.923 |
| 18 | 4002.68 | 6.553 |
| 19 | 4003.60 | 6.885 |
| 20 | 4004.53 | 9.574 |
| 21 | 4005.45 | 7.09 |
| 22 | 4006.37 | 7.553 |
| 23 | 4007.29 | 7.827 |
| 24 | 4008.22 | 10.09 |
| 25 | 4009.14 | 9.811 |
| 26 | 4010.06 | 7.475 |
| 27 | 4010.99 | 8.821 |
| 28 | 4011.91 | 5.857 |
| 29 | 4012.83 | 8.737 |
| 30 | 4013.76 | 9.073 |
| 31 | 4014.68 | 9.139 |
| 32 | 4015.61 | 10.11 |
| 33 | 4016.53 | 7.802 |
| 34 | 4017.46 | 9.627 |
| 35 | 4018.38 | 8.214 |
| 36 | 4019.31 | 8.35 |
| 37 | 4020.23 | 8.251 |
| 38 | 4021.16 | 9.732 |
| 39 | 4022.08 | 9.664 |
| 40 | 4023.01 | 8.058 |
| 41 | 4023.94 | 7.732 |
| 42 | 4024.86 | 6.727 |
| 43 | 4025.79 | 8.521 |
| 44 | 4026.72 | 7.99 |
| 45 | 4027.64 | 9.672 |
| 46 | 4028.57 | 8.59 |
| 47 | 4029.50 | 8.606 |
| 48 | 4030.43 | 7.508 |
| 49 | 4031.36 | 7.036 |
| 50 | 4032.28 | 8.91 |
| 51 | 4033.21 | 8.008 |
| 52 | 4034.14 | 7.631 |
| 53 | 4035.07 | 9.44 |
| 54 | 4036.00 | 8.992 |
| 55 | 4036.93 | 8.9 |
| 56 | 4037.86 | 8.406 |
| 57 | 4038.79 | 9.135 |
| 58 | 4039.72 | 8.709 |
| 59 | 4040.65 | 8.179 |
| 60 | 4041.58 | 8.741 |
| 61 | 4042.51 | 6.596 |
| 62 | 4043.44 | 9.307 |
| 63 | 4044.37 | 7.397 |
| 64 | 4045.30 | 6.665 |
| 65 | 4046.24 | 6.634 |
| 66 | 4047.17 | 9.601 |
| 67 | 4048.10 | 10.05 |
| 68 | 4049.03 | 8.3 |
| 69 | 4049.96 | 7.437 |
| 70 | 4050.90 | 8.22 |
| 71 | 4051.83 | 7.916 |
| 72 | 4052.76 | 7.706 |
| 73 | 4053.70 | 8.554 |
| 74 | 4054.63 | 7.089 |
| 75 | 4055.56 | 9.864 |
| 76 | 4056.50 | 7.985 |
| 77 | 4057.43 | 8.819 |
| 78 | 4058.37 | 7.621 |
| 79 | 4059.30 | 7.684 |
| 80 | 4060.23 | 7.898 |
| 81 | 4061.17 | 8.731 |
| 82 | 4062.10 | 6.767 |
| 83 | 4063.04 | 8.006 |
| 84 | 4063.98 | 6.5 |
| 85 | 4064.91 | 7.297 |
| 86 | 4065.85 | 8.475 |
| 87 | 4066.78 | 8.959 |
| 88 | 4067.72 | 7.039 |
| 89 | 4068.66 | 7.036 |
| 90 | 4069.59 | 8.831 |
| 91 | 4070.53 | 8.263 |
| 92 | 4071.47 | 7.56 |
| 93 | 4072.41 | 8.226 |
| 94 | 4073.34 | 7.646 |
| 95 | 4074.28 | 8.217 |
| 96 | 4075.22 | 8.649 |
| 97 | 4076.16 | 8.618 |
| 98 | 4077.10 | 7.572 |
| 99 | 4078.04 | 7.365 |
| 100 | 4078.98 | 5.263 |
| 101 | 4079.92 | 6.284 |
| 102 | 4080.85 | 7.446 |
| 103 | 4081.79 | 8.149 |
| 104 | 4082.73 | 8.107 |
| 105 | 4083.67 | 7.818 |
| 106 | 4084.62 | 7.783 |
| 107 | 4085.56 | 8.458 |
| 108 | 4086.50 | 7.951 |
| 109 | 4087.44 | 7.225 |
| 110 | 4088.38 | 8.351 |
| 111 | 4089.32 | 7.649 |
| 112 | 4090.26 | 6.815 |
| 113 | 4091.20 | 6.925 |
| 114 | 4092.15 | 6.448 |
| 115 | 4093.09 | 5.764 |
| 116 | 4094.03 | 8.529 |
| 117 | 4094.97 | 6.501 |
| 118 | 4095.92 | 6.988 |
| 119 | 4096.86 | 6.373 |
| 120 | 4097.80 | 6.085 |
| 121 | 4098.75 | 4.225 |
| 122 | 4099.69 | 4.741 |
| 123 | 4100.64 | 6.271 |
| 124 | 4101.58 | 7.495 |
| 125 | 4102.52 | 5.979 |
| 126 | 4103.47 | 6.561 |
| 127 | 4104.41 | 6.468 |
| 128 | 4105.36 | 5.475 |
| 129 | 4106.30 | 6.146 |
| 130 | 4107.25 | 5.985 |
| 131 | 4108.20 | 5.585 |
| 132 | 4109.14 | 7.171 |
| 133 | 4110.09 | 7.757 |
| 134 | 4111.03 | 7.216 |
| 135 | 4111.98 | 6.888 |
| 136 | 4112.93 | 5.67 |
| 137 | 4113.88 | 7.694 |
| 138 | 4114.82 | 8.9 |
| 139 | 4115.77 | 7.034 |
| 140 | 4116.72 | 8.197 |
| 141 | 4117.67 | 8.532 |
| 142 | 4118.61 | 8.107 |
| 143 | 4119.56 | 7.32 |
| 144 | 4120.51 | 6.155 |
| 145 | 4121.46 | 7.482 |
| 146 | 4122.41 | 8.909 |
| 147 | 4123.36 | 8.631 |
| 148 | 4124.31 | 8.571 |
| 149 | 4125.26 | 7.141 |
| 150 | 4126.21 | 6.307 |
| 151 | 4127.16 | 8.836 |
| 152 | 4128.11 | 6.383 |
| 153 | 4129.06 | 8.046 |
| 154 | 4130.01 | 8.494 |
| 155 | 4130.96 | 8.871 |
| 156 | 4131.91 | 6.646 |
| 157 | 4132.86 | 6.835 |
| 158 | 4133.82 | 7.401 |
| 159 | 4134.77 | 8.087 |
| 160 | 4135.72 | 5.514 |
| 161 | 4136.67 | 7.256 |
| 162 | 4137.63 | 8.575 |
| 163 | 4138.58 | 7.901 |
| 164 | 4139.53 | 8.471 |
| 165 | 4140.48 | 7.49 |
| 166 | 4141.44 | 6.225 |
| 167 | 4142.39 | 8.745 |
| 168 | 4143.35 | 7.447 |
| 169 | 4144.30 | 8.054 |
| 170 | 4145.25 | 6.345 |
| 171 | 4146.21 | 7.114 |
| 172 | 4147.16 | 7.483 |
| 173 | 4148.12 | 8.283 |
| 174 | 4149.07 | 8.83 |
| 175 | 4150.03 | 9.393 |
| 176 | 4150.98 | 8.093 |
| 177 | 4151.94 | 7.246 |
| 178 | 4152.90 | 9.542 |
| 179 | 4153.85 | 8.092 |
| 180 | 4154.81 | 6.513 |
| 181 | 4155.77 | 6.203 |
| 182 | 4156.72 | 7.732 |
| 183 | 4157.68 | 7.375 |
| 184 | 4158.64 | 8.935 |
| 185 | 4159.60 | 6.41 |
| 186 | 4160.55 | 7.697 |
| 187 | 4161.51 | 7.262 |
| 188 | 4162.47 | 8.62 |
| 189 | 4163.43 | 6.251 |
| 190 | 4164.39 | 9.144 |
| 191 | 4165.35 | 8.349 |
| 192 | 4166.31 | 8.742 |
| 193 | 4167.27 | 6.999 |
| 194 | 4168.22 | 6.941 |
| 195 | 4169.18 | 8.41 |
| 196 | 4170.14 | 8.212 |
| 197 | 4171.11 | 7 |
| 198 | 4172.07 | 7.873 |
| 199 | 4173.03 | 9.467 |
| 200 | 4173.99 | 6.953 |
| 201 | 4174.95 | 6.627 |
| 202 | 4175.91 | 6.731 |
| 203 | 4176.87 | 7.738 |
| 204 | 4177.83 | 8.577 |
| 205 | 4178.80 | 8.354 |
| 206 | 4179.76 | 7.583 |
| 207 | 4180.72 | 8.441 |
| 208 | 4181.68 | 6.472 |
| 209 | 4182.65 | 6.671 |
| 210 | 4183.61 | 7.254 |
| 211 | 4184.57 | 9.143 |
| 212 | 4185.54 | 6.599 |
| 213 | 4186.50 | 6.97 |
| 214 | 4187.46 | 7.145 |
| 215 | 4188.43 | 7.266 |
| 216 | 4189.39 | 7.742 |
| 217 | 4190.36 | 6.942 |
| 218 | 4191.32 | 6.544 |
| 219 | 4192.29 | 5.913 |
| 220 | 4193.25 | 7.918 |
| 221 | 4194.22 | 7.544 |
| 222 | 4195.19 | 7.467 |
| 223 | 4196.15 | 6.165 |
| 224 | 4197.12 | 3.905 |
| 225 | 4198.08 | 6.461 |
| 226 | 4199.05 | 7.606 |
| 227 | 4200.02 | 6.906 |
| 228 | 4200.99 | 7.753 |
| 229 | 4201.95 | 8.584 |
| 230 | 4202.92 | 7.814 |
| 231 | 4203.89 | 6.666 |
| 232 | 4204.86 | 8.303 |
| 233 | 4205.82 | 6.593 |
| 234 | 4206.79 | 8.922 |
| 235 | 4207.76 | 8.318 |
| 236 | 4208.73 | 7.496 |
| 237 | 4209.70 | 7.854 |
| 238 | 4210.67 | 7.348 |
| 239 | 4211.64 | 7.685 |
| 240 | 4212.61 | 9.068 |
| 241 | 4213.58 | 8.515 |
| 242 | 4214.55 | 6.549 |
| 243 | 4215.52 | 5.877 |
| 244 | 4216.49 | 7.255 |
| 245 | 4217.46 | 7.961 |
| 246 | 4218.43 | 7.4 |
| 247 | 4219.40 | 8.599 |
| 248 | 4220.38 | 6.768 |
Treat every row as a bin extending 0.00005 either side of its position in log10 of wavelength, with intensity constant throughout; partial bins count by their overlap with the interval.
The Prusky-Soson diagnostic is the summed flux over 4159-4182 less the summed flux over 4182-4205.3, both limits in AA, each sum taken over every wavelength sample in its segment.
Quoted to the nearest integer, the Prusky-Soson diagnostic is 14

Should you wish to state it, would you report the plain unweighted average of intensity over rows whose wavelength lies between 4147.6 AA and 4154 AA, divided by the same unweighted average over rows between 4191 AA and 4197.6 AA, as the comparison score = 1.31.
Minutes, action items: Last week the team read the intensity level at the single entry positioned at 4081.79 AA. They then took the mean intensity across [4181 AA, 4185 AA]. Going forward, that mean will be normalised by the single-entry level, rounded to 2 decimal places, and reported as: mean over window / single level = 0.91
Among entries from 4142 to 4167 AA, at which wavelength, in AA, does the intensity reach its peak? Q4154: 4152.90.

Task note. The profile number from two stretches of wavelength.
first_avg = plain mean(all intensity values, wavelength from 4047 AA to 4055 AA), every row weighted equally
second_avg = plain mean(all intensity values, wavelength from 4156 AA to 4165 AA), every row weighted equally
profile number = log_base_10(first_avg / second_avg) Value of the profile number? 0.033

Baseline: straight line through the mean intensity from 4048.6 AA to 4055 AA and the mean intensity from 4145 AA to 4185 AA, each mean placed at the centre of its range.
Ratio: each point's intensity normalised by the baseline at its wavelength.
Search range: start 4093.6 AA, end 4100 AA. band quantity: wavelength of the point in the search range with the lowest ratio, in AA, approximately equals 4098.75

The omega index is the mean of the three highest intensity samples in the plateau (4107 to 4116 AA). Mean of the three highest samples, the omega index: 8.12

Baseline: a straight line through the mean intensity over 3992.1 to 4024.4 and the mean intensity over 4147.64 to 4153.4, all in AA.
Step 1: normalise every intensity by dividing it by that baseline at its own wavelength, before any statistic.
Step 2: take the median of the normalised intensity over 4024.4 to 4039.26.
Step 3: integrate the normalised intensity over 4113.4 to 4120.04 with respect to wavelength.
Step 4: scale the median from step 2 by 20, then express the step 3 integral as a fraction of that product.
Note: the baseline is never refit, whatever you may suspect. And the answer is 0.3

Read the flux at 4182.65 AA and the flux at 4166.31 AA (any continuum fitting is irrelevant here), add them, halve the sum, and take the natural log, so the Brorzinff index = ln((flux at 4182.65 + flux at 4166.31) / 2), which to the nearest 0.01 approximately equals 2.04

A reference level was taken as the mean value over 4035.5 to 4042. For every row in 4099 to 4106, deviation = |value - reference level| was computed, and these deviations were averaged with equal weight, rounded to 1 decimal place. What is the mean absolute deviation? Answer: 2.6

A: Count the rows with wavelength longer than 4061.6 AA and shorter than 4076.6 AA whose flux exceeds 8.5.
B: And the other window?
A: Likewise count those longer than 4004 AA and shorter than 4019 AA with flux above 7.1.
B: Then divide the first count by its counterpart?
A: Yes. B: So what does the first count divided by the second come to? 0.29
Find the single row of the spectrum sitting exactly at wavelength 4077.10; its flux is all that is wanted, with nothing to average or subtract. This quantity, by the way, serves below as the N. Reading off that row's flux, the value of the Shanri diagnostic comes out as 7.572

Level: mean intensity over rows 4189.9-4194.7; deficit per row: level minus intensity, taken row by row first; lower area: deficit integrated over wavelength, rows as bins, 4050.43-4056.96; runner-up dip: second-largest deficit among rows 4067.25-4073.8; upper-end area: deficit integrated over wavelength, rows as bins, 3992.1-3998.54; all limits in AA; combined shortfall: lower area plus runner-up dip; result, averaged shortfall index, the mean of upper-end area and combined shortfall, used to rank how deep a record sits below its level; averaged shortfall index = -5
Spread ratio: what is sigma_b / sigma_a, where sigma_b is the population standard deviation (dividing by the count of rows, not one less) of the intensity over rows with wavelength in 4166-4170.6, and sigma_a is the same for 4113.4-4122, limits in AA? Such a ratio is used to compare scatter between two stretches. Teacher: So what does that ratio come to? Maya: 0.9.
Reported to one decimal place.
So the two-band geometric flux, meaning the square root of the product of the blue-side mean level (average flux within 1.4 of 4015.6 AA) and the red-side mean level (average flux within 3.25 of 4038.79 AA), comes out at 8.9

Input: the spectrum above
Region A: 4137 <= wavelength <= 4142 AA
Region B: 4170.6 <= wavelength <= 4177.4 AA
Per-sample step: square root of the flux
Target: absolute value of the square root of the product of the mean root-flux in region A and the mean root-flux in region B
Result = 2.75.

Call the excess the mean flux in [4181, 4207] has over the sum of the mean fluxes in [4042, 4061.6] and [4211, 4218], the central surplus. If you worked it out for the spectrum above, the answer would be -8.5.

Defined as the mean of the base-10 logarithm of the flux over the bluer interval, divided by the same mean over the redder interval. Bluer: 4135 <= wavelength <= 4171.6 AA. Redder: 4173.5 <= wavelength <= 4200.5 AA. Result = 1.04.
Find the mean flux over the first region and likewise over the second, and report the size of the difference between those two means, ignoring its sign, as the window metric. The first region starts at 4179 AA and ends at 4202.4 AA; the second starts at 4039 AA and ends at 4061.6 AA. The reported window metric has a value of 1.03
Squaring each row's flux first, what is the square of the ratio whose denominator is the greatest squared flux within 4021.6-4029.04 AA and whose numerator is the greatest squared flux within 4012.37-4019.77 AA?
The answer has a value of 1.2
